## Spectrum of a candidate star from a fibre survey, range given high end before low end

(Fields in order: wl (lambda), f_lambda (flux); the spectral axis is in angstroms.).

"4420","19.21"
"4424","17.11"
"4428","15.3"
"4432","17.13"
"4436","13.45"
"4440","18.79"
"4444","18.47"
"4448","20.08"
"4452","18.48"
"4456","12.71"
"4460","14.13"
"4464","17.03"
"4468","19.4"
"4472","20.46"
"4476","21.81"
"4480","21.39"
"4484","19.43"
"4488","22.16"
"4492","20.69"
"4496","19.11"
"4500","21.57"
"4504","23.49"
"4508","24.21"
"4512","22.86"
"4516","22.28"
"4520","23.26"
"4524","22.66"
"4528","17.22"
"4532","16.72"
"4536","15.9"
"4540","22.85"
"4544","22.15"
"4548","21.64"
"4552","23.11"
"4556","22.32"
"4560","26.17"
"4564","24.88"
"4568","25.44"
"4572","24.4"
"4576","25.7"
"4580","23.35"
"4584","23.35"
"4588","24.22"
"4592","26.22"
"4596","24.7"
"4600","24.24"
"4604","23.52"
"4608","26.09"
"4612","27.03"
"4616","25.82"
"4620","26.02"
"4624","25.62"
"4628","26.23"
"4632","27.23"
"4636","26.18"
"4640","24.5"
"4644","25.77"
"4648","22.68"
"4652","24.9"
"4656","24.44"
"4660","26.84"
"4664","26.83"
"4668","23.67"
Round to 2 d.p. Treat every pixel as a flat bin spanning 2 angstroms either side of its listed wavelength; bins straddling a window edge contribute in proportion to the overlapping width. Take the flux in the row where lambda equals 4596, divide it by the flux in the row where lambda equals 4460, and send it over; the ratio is 1.75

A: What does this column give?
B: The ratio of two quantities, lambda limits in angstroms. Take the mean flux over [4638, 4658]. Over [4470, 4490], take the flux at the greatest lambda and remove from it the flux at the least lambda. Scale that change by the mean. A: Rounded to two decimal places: 0.07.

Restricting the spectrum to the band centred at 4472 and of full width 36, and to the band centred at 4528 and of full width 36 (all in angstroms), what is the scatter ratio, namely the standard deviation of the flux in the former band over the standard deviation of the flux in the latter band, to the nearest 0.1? 1.1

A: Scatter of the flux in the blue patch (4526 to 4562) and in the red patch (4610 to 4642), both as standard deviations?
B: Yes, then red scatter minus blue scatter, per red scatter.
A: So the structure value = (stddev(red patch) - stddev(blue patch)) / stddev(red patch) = -3.1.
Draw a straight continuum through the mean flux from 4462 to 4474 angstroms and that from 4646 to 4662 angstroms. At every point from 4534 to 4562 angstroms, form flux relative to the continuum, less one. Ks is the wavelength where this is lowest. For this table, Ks 4536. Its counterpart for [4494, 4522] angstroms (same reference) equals 4496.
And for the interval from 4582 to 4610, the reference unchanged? 4604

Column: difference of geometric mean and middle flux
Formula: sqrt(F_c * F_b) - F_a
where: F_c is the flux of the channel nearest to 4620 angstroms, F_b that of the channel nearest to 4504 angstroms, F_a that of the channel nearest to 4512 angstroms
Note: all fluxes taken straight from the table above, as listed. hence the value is 2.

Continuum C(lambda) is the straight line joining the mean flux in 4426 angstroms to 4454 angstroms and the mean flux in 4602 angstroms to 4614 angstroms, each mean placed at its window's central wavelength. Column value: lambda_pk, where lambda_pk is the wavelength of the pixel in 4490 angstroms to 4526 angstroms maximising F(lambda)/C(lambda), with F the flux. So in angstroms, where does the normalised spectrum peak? 4508 angstroms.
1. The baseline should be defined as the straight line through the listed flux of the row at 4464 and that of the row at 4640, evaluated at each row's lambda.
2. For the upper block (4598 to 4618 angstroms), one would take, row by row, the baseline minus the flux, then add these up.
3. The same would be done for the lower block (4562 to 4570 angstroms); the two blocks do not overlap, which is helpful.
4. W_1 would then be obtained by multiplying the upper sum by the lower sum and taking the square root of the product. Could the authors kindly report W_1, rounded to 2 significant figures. 9.1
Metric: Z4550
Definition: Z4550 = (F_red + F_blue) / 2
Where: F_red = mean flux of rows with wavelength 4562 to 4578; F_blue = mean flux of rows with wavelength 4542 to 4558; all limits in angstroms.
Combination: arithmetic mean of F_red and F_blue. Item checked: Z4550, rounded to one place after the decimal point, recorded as 23.7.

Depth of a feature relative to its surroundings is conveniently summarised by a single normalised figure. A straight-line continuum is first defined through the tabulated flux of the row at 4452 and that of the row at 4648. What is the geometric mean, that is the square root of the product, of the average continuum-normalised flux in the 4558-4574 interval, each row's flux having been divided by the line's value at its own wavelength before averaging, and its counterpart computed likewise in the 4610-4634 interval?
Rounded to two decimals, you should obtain 1.20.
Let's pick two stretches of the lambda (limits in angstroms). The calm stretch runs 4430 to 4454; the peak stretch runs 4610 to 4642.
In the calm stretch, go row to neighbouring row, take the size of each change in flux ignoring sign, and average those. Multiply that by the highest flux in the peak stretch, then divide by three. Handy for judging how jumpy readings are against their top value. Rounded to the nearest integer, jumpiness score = 23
